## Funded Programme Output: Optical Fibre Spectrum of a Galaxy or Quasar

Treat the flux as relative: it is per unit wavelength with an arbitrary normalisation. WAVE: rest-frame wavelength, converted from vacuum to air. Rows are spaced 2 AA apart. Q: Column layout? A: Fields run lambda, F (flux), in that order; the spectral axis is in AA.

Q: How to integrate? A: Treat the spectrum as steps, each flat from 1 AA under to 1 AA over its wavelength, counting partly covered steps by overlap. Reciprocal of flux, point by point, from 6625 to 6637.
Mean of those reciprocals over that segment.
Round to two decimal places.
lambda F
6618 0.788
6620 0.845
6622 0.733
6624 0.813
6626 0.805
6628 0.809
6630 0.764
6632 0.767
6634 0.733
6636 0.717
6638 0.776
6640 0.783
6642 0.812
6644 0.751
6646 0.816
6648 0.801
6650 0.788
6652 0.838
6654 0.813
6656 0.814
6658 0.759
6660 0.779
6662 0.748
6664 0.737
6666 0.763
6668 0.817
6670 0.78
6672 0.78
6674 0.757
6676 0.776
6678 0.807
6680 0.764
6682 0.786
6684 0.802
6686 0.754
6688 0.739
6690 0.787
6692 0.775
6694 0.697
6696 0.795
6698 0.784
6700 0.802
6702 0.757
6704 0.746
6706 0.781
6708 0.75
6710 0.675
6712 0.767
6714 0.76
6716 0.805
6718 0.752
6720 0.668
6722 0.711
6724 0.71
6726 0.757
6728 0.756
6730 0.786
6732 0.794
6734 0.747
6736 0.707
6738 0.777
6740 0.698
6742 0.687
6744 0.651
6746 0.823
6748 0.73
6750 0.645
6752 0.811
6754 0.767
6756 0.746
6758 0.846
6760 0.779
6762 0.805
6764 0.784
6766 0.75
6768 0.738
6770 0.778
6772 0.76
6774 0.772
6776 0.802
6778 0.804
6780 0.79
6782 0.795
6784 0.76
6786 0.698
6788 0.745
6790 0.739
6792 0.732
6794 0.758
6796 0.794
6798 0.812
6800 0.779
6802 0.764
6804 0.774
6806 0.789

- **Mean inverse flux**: 1.31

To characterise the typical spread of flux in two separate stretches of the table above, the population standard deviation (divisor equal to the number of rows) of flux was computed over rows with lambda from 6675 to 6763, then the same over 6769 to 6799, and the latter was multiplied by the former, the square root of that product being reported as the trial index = 0.038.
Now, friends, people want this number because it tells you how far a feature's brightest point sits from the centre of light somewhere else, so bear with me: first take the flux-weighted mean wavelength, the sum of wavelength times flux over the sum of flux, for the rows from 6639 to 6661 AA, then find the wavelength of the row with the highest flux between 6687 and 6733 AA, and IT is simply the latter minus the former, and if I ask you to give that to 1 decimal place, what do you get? 66.0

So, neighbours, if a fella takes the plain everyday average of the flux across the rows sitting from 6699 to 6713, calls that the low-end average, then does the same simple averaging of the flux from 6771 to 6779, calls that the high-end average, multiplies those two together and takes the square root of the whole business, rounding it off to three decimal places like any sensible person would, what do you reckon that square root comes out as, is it 0.769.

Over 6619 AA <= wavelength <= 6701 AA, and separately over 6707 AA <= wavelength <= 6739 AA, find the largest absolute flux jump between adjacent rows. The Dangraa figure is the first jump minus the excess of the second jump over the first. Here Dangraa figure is 0.13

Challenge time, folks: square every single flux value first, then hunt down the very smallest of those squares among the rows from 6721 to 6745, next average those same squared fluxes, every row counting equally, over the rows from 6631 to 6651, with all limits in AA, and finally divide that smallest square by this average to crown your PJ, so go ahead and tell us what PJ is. 0.706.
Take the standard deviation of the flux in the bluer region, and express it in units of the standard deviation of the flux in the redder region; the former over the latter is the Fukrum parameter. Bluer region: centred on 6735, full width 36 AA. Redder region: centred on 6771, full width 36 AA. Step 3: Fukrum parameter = 1.62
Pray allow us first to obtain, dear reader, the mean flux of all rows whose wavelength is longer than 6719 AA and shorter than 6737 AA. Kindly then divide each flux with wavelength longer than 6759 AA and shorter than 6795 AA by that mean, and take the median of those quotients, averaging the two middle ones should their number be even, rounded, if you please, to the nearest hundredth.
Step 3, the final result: 1.04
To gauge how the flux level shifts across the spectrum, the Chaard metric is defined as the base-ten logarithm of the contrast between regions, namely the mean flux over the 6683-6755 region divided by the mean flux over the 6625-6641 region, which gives -0.012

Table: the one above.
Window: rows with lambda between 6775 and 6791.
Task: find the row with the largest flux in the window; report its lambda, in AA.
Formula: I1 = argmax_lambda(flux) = 6778 AA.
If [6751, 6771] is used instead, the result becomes 6758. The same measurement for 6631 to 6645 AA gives 6642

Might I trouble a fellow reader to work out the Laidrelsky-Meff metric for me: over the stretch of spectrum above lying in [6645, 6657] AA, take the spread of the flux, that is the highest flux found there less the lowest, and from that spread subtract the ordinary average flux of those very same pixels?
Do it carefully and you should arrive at -0.76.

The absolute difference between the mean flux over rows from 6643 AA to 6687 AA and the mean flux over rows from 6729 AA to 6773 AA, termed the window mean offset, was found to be 0.028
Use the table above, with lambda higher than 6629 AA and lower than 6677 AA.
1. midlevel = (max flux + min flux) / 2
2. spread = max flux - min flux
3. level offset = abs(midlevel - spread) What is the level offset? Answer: 0.66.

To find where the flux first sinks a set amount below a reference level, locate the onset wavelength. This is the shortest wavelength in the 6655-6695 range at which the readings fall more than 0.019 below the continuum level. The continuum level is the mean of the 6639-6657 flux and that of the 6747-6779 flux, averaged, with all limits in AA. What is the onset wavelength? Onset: 6658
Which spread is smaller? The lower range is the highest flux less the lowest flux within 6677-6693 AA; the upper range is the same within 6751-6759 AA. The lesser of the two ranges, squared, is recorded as 0.0046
